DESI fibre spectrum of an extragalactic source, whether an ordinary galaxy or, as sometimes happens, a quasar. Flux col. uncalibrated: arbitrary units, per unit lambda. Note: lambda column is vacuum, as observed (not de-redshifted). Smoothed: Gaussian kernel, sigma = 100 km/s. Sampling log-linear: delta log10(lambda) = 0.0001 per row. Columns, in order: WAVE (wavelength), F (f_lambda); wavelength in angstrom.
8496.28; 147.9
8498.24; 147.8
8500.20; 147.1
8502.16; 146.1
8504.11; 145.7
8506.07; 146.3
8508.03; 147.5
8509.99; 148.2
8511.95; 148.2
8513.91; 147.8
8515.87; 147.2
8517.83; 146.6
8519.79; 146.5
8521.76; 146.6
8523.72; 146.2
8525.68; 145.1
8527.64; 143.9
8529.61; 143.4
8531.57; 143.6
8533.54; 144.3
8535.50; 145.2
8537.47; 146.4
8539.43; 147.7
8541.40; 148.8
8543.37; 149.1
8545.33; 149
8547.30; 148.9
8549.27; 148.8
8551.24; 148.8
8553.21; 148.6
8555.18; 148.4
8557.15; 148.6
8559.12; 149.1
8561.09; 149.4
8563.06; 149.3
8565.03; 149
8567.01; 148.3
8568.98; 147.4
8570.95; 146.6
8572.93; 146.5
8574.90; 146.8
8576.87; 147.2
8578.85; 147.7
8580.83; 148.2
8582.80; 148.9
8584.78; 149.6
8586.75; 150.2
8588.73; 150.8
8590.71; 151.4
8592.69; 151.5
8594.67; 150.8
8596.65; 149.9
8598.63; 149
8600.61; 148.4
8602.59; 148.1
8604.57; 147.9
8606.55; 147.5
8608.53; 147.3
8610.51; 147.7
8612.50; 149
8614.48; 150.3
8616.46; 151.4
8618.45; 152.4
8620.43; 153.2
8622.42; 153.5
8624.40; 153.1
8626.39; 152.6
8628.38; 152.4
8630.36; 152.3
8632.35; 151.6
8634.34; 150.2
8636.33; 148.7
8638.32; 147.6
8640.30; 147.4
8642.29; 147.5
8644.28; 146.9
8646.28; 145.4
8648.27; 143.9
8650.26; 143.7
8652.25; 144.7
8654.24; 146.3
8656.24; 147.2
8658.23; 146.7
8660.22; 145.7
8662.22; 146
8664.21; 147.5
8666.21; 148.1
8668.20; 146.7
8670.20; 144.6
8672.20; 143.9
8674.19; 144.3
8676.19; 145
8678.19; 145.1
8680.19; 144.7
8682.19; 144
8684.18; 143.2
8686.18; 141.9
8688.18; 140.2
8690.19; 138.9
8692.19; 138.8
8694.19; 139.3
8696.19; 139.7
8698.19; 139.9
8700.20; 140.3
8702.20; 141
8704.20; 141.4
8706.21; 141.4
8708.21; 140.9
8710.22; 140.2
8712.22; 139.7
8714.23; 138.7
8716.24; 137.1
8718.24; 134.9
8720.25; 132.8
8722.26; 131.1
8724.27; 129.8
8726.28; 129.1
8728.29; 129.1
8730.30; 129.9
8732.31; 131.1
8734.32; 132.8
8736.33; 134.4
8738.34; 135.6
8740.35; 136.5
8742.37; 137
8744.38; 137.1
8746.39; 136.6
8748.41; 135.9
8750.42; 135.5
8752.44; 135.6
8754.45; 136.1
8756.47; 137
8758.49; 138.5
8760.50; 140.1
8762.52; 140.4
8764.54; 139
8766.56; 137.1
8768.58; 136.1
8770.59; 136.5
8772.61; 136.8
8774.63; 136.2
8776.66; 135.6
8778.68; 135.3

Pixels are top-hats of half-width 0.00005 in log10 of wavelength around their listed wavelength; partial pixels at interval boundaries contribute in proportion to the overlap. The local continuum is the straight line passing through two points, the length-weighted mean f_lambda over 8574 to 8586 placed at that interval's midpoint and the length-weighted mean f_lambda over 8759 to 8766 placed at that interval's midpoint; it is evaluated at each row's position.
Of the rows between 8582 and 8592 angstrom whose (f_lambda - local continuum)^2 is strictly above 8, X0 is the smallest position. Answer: 8588.73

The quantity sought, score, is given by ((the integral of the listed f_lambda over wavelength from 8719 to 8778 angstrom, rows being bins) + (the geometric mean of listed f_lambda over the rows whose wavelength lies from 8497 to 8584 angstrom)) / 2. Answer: 4060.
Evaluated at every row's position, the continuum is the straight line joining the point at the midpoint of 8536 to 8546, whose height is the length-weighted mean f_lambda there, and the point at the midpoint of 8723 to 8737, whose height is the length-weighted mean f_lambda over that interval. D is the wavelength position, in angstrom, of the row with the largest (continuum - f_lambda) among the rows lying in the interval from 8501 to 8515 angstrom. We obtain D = 8504.11 angstrom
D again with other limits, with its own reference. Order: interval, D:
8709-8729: 8726.28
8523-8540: 8529.61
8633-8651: 8650.26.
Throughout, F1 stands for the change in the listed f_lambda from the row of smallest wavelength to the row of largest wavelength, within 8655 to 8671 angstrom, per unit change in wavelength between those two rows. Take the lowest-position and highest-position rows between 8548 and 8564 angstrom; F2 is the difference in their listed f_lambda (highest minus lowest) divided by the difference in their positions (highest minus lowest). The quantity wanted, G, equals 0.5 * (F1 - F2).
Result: -0.11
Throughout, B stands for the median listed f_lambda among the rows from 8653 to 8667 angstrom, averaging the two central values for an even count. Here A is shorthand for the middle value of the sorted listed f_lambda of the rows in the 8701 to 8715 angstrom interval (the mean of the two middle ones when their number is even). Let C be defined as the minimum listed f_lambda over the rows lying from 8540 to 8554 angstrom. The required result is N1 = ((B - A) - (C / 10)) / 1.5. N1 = -6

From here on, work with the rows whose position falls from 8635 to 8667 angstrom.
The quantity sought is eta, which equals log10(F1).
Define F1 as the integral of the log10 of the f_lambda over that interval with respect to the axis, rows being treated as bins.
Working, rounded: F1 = 69.3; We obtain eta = 1.841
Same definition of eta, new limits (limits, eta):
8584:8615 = 1.829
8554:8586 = 1.842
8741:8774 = 1.848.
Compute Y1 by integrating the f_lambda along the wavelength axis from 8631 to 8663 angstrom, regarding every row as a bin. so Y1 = 4700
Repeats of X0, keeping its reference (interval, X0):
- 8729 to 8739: 8730.30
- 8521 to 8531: 8521.76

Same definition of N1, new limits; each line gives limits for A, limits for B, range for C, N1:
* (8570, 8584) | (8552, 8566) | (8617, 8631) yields -9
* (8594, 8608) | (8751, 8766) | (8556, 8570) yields -16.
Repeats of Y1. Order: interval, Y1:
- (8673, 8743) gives 9661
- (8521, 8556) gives 5139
